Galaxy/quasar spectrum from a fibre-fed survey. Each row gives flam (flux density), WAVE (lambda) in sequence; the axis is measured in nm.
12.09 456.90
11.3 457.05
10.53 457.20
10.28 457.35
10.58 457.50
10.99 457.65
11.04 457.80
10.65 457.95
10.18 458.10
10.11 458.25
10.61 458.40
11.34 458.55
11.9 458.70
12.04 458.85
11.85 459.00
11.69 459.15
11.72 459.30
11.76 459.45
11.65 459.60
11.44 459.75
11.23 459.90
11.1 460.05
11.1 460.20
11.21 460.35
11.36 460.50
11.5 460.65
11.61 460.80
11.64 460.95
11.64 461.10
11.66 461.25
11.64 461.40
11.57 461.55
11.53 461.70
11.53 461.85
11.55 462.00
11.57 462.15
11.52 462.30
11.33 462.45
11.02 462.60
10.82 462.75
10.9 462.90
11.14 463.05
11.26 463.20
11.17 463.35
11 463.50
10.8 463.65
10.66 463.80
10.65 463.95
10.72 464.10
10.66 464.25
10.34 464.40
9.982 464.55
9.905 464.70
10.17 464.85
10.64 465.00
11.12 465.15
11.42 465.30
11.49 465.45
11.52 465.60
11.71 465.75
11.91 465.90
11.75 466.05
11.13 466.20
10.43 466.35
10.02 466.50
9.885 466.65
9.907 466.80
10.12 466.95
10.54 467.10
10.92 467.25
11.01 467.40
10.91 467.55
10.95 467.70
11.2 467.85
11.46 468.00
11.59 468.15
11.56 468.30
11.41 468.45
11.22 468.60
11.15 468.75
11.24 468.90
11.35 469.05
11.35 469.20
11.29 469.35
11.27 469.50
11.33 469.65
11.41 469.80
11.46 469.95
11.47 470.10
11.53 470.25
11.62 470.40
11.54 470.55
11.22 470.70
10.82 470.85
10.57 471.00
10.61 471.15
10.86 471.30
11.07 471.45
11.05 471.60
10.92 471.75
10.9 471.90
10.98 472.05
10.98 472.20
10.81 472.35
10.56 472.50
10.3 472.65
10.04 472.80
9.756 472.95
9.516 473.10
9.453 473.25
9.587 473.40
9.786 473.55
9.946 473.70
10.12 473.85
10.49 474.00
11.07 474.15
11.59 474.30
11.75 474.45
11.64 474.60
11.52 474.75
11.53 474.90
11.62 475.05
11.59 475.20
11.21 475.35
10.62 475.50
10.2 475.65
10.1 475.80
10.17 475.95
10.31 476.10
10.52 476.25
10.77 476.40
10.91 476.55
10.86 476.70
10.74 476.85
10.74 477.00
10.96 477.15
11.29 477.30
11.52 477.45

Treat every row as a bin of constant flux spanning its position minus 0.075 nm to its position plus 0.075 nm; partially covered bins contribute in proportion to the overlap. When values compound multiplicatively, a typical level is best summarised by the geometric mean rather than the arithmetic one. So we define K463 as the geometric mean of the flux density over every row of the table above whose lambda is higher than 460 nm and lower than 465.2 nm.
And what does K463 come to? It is 11.1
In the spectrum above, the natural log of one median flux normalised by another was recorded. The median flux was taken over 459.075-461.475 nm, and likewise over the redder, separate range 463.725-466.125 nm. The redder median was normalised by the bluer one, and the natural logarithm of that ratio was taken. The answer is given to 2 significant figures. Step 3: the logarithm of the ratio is -0.084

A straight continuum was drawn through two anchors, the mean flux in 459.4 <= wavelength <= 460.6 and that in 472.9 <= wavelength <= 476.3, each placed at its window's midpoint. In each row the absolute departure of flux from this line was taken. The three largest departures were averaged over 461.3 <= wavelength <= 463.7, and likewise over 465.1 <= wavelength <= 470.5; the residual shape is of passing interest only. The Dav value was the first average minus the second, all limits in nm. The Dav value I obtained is -0.7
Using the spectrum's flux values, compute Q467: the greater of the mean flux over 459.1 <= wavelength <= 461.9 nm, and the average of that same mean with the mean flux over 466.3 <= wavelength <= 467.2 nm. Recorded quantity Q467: 11.5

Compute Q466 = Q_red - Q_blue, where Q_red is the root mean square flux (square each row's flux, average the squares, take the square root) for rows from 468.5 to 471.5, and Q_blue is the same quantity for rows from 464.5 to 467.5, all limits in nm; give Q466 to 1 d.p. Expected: 0.4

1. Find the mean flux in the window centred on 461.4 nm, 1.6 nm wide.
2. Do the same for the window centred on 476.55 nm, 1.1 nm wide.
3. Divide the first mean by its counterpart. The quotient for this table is 1.08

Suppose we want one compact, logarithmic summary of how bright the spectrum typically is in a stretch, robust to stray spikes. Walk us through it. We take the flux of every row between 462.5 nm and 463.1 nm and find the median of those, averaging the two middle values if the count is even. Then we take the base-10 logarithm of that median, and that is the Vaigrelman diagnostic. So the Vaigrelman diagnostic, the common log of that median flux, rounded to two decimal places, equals 1.04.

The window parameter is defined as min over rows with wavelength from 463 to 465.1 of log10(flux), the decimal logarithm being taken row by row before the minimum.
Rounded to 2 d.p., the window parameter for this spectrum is 1.00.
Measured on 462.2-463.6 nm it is 1.03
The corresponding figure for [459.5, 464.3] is 1.03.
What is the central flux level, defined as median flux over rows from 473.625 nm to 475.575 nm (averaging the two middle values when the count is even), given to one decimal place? 11.5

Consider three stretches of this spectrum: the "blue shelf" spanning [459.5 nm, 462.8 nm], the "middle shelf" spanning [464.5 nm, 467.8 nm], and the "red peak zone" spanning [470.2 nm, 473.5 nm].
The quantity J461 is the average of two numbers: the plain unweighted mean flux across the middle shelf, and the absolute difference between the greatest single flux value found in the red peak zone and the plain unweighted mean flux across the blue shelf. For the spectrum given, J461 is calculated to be 5.50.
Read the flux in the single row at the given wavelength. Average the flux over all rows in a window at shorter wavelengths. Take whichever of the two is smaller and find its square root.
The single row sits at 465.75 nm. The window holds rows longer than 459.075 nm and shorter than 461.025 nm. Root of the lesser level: 3.39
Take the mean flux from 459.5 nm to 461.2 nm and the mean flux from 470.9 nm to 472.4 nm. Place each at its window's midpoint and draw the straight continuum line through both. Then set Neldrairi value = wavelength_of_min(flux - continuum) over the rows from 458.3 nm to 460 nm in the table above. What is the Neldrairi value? 458.40 nm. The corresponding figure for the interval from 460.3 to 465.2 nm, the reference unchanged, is 464.70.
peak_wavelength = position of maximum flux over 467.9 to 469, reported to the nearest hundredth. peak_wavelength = 468.15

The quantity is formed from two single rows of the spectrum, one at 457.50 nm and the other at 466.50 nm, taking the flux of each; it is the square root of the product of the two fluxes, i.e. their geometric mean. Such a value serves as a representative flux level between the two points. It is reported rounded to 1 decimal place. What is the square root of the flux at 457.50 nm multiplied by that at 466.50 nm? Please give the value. 10.3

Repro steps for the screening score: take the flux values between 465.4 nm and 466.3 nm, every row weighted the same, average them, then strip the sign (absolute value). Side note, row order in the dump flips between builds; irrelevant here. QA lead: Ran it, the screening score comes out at 11.6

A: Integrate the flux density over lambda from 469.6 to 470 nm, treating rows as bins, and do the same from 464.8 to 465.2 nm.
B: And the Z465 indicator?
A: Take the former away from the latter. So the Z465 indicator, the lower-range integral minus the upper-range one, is -0.3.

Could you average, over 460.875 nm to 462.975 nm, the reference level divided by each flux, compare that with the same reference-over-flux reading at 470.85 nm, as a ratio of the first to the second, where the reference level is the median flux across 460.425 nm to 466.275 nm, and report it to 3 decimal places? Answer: 0.948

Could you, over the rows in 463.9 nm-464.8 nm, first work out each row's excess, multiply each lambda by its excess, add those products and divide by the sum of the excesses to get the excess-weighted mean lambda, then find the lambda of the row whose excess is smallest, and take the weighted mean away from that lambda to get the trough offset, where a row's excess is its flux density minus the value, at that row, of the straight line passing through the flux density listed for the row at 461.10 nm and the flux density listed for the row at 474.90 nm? 0.31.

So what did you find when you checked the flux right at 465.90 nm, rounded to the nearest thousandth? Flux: 11.910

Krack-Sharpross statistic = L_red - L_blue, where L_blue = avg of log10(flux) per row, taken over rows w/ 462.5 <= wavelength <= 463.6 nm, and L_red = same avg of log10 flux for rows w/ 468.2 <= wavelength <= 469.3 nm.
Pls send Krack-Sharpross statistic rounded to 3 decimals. 0.011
